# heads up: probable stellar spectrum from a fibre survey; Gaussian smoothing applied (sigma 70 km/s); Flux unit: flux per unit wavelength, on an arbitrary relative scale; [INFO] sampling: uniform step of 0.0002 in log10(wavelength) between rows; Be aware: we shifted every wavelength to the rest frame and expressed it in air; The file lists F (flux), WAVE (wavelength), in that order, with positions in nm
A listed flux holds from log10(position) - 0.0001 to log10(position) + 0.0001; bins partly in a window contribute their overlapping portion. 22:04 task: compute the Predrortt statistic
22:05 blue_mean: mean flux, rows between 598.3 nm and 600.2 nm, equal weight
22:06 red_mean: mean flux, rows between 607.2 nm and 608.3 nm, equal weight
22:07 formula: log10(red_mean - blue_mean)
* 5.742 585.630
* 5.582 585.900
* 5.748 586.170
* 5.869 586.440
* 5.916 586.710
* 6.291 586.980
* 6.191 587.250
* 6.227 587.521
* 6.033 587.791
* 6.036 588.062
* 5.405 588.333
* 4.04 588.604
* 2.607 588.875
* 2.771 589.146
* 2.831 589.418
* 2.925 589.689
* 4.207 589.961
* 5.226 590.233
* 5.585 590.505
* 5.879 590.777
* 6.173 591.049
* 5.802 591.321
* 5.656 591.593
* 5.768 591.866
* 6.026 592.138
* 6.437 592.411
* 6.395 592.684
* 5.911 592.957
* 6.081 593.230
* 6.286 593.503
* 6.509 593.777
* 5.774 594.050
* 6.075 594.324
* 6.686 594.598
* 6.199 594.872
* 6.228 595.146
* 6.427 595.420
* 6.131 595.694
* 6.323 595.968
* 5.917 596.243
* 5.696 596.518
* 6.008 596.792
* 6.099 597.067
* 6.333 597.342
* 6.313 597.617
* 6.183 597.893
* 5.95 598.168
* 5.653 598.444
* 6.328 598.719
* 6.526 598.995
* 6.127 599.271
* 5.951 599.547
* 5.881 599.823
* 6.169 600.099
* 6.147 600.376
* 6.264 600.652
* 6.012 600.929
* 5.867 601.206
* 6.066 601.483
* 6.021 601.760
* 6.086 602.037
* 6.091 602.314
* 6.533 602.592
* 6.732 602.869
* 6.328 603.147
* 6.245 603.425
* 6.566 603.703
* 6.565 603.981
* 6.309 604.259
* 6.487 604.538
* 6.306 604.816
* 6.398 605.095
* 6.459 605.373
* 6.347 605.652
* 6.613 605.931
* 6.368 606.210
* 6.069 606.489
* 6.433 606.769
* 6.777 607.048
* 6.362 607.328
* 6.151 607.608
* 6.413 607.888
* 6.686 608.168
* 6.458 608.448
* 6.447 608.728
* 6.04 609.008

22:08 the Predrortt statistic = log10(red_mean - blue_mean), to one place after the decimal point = -0.5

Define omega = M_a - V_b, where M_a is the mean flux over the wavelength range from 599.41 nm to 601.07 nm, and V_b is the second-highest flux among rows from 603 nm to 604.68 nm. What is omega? -0.49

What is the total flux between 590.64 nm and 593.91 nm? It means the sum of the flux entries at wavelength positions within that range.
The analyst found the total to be 73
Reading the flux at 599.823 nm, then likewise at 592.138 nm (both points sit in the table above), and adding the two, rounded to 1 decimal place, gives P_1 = 11.9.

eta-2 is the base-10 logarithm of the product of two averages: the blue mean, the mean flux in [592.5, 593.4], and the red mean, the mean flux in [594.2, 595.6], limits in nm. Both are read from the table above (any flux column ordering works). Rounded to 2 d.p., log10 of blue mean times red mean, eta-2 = 1.59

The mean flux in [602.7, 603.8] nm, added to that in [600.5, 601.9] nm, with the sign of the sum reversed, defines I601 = -12.5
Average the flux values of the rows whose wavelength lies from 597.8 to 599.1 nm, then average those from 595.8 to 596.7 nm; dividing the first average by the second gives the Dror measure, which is 1.02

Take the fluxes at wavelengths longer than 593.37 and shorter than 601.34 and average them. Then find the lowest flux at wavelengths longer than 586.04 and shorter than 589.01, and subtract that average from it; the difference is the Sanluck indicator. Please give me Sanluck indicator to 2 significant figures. -3.5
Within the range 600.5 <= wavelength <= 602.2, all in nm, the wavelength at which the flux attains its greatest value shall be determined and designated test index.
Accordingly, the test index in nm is 600.652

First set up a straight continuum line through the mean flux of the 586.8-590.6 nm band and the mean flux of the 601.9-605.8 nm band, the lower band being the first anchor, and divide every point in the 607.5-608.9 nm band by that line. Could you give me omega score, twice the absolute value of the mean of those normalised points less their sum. 7.5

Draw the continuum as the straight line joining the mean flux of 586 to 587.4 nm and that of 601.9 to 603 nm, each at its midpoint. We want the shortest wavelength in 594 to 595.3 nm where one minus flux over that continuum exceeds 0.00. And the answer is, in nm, 594.050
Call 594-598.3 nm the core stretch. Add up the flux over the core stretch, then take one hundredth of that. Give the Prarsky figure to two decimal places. 0.98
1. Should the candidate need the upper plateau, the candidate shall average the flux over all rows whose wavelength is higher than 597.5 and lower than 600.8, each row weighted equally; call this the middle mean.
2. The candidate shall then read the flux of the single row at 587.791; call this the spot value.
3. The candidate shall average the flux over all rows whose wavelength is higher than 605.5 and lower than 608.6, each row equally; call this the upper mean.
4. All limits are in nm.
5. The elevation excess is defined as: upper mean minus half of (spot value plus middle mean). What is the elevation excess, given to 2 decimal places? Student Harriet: 0.35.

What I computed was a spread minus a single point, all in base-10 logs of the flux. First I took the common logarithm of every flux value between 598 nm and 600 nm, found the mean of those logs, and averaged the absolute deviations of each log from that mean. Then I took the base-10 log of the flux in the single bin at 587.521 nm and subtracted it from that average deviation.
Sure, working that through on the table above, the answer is -0.78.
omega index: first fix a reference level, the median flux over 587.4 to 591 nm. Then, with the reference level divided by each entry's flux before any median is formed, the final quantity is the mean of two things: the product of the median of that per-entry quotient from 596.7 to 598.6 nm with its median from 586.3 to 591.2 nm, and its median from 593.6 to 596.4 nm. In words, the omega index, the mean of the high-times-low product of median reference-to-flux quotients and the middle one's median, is 0.812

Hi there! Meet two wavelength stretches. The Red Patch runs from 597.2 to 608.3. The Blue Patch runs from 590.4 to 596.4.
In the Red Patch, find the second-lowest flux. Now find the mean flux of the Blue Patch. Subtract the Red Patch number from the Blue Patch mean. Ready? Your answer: 0.24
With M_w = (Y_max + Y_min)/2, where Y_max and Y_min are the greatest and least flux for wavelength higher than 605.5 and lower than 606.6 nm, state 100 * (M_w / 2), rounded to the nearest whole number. 317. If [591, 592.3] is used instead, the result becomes 296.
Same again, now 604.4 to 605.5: 320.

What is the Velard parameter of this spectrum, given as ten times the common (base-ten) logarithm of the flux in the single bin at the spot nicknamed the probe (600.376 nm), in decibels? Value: 7.9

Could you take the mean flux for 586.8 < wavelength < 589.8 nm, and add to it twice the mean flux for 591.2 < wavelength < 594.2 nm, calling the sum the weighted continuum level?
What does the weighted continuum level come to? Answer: 16.8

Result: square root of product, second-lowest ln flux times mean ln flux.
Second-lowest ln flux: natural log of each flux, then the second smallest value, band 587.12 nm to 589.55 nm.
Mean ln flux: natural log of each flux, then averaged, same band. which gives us 1.23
